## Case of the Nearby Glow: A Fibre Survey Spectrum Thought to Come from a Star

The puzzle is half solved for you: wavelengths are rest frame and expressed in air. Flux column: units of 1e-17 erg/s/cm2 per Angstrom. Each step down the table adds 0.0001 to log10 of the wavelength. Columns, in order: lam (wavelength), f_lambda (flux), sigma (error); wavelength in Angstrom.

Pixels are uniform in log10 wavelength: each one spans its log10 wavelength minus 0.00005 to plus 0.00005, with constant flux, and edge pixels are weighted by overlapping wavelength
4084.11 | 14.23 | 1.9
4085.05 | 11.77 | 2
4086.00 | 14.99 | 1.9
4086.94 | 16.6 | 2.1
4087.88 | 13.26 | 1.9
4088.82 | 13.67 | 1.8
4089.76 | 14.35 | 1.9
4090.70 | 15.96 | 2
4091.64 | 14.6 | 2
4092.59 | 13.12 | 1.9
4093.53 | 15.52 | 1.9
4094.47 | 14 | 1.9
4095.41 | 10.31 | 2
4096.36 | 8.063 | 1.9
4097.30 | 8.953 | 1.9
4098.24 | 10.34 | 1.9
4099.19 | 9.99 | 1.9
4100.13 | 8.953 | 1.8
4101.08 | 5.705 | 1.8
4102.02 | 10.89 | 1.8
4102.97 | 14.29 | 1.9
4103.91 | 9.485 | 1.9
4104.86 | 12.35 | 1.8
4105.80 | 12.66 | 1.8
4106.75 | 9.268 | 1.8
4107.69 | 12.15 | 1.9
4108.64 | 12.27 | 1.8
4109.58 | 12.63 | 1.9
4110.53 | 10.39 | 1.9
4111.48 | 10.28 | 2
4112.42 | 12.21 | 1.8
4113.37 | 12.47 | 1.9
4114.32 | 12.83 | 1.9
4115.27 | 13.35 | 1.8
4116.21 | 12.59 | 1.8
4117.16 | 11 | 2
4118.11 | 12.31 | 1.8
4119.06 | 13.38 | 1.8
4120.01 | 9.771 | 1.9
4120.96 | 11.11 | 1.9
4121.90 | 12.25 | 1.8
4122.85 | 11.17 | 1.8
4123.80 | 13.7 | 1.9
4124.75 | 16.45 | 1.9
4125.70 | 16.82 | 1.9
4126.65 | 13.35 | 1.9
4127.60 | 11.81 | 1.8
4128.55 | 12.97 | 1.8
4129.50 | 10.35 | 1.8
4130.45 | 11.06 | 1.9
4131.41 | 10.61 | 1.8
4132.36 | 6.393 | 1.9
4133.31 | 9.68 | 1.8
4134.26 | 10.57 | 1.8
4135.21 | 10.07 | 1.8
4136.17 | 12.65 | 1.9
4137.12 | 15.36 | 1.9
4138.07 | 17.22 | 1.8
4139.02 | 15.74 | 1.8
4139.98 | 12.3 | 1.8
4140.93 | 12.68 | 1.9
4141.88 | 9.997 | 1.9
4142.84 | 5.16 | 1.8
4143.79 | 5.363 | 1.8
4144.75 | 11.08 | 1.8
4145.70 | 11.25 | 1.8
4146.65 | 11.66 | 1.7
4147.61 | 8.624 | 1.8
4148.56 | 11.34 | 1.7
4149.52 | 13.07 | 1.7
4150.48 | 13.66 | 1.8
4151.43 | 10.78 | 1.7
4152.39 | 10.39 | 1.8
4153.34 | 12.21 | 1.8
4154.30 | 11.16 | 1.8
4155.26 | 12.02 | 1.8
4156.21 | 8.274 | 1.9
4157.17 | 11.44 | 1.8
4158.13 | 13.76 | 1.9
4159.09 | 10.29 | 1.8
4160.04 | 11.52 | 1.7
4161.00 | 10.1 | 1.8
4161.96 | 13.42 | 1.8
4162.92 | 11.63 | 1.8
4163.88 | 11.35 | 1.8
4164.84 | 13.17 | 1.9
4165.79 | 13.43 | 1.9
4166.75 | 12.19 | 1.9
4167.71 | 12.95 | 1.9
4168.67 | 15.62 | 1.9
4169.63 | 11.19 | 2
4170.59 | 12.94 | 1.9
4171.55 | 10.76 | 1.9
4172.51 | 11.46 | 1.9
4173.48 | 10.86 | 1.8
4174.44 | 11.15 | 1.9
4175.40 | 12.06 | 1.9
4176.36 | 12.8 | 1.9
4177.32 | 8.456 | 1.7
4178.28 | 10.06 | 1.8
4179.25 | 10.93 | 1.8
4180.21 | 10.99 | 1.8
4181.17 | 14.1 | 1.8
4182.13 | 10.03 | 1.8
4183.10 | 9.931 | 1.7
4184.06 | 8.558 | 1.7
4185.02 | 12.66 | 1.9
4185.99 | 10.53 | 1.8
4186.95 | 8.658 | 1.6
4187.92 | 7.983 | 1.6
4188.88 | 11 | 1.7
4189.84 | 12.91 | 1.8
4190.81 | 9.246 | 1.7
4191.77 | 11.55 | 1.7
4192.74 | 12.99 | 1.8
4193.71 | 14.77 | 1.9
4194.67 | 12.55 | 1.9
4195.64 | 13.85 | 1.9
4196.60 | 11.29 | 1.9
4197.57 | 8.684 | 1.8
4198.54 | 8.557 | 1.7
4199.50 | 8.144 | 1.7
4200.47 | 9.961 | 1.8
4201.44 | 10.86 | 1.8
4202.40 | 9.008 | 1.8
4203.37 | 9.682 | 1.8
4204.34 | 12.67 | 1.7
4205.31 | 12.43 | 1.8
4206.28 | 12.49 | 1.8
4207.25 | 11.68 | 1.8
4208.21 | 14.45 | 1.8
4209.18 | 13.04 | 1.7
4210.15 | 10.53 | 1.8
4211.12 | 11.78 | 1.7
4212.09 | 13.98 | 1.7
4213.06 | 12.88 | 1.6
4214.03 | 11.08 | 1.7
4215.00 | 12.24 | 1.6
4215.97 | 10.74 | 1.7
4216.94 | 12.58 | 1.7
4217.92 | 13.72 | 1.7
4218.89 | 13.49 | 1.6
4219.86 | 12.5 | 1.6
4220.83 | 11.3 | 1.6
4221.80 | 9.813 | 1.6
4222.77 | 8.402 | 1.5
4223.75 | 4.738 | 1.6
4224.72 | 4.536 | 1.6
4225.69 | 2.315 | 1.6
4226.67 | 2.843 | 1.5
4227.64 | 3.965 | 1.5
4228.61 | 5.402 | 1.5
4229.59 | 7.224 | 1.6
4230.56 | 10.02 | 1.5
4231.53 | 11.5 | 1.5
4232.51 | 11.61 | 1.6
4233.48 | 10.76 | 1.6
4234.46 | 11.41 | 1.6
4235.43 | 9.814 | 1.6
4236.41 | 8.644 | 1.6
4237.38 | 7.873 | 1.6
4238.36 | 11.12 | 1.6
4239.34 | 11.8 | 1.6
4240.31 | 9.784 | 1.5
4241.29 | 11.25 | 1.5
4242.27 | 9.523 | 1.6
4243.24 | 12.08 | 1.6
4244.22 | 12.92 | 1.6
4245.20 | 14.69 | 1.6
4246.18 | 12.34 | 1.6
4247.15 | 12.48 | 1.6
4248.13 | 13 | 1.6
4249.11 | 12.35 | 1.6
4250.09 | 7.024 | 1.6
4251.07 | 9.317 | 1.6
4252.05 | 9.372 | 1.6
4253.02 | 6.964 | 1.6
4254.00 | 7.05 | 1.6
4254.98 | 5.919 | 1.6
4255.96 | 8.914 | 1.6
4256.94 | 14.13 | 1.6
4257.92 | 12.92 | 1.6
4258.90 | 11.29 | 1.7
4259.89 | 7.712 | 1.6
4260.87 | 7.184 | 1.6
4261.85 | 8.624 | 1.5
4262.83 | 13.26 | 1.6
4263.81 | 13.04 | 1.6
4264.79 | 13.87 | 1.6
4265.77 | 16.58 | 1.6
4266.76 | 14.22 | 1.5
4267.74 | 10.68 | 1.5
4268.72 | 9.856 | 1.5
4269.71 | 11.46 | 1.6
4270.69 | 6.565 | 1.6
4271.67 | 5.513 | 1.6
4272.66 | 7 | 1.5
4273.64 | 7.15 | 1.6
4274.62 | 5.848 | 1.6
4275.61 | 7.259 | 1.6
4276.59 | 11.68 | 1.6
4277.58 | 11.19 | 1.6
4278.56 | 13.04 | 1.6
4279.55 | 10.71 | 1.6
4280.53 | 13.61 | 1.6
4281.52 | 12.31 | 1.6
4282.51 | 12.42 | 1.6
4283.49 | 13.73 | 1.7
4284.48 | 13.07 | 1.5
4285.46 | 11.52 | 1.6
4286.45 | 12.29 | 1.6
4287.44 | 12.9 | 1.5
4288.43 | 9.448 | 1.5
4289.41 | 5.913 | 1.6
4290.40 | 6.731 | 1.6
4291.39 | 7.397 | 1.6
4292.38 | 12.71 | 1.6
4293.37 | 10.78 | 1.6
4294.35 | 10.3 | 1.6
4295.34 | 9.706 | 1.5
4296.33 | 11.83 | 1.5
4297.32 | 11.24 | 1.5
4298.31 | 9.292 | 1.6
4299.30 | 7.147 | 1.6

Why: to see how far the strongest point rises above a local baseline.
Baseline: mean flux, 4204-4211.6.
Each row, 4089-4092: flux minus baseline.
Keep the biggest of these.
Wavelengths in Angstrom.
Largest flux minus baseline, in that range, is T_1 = 4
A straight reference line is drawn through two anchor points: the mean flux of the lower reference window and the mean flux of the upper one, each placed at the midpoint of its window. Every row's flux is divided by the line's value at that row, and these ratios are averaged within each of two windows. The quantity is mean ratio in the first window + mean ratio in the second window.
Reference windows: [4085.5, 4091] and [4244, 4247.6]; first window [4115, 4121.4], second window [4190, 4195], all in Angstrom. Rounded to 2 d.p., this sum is 1.72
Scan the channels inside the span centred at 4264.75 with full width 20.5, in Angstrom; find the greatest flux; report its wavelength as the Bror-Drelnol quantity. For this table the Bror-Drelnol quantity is 4265.77 Angstrom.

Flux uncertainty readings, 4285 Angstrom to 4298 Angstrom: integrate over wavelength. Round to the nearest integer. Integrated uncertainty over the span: 20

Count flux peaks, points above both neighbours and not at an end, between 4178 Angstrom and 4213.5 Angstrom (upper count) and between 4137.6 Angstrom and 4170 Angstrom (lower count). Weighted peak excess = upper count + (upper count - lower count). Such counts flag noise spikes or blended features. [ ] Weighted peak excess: 10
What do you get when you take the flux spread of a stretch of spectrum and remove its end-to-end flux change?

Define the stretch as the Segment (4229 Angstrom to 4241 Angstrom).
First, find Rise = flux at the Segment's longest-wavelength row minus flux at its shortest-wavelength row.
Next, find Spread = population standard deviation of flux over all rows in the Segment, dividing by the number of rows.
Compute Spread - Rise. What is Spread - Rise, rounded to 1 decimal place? -1.1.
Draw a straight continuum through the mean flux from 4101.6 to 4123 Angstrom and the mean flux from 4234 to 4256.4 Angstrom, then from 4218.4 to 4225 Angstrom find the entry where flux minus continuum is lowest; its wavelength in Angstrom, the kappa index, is 4224.72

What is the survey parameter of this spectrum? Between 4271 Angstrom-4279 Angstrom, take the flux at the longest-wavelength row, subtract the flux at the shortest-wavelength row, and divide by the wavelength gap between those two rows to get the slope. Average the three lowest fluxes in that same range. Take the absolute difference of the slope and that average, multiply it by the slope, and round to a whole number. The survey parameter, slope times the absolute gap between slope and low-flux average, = 5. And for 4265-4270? -16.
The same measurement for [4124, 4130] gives -17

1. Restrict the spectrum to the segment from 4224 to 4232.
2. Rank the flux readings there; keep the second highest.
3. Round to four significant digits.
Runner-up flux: 10.02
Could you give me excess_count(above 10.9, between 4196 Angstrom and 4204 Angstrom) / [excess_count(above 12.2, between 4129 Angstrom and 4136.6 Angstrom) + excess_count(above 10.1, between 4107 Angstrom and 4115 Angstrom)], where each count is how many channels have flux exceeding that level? 0.11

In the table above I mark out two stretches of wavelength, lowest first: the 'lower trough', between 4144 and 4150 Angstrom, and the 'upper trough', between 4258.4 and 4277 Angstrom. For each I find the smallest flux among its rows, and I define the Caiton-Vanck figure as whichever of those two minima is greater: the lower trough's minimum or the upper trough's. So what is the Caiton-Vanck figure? 8.6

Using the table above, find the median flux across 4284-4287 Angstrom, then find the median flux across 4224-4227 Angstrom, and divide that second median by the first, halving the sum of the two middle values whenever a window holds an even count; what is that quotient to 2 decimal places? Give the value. 0.23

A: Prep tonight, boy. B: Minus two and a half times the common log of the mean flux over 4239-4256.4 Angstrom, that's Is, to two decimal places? -2.54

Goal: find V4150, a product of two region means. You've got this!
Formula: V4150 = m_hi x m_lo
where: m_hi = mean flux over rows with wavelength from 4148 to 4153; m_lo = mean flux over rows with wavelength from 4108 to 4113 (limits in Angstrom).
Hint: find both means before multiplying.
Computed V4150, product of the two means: 137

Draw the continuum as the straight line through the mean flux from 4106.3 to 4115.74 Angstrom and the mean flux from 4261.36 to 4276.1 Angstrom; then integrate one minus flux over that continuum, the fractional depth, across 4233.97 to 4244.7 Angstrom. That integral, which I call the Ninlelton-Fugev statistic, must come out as -0.2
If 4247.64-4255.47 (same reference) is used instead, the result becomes 1.1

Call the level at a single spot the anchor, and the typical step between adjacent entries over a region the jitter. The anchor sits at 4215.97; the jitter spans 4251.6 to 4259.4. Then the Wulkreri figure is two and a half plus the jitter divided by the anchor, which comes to 2.70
